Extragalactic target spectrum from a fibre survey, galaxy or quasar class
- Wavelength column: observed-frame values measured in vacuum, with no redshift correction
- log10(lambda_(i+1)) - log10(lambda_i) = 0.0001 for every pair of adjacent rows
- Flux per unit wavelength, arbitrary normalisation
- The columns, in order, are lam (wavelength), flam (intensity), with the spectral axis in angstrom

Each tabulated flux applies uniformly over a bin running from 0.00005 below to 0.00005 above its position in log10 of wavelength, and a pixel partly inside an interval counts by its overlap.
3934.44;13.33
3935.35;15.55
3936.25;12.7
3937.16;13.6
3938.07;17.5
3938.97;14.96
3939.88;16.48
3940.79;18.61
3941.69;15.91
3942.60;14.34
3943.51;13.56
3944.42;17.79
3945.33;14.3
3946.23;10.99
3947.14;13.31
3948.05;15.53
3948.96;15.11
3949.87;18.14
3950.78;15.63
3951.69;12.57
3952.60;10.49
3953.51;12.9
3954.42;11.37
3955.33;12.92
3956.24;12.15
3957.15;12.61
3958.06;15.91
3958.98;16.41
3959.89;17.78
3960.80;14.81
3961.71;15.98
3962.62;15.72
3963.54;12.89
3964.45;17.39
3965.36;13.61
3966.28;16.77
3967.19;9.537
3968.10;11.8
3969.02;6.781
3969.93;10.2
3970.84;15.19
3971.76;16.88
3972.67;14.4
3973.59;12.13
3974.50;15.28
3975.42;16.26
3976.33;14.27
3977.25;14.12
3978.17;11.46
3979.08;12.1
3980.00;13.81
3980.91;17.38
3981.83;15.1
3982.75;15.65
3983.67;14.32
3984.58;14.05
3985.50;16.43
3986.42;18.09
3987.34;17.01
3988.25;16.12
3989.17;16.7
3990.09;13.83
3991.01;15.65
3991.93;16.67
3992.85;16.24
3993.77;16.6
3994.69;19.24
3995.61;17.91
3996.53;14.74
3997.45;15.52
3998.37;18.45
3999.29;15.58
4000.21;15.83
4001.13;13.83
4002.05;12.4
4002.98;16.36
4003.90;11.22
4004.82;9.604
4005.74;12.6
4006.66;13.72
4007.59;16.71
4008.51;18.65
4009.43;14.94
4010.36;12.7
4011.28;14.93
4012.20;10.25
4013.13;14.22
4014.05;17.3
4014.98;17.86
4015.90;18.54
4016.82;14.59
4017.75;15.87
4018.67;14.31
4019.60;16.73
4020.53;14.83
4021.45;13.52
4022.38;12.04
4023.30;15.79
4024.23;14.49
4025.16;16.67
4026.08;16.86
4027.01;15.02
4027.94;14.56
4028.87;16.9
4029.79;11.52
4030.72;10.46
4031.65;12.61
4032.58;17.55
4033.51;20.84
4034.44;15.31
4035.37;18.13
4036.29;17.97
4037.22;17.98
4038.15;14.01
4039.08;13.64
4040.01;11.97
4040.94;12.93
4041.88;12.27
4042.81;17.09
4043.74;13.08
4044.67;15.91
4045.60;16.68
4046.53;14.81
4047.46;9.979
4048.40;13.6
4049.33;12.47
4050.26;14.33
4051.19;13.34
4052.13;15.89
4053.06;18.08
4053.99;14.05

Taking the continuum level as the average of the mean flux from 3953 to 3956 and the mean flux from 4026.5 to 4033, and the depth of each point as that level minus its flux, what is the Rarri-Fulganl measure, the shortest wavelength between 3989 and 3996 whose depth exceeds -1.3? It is 3990.09 angstrom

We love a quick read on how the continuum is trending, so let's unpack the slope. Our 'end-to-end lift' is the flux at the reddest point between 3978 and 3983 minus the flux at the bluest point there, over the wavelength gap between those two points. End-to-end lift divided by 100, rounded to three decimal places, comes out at 0.009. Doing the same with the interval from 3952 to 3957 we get 0.005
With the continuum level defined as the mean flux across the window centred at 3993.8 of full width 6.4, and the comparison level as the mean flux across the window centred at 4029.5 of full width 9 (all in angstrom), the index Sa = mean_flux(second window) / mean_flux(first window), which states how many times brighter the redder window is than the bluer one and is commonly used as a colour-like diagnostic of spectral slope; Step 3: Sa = 0.91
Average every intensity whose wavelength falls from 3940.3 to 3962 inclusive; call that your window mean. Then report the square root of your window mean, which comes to 3.81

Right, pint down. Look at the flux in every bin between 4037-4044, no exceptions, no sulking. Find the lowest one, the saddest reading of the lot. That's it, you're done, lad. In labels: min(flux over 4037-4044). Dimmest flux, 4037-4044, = 11.97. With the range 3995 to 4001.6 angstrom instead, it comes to 13.83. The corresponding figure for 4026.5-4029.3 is 14.56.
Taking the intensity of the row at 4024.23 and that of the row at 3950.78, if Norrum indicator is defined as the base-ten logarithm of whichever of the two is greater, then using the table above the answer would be 1.19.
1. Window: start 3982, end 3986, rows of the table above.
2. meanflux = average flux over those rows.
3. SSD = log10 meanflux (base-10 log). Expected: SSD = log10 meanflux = 1.18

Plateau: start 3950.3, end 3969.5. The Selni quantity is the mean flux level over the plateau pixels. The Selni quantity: 13.62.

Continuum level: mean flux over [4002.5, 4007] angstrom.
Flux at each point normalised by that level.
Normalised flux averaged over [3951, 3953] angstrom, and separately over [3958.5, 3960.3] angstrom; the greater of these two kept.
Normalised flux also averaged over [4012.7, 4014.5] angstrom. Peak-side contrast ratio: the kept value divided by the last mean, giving 1.08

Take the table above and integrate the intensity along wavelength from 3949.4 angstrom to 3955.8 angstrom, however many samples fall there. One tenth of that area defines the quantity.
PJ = 8.6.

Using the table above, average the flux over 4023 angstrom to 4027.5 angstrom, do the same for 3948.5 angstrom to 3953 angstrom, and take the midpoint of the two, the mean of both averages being 15.1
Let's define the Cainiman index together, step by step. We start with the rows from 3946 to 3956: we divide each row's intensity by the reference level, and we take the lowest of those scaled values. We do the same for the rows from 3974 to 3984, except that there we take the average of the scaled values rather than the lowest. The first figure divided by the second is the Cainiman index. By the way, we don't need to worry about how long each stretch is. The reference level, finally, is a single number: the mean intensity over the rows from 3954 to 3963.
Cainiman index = 0.72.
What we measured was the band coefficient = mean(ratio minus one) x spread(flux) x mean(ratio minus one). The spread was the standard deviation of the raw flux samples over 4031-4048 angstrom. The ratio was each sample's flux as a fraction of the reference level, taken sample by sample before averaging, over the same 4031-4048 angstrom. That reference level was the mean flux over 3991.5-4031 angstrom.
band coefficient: 0.000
